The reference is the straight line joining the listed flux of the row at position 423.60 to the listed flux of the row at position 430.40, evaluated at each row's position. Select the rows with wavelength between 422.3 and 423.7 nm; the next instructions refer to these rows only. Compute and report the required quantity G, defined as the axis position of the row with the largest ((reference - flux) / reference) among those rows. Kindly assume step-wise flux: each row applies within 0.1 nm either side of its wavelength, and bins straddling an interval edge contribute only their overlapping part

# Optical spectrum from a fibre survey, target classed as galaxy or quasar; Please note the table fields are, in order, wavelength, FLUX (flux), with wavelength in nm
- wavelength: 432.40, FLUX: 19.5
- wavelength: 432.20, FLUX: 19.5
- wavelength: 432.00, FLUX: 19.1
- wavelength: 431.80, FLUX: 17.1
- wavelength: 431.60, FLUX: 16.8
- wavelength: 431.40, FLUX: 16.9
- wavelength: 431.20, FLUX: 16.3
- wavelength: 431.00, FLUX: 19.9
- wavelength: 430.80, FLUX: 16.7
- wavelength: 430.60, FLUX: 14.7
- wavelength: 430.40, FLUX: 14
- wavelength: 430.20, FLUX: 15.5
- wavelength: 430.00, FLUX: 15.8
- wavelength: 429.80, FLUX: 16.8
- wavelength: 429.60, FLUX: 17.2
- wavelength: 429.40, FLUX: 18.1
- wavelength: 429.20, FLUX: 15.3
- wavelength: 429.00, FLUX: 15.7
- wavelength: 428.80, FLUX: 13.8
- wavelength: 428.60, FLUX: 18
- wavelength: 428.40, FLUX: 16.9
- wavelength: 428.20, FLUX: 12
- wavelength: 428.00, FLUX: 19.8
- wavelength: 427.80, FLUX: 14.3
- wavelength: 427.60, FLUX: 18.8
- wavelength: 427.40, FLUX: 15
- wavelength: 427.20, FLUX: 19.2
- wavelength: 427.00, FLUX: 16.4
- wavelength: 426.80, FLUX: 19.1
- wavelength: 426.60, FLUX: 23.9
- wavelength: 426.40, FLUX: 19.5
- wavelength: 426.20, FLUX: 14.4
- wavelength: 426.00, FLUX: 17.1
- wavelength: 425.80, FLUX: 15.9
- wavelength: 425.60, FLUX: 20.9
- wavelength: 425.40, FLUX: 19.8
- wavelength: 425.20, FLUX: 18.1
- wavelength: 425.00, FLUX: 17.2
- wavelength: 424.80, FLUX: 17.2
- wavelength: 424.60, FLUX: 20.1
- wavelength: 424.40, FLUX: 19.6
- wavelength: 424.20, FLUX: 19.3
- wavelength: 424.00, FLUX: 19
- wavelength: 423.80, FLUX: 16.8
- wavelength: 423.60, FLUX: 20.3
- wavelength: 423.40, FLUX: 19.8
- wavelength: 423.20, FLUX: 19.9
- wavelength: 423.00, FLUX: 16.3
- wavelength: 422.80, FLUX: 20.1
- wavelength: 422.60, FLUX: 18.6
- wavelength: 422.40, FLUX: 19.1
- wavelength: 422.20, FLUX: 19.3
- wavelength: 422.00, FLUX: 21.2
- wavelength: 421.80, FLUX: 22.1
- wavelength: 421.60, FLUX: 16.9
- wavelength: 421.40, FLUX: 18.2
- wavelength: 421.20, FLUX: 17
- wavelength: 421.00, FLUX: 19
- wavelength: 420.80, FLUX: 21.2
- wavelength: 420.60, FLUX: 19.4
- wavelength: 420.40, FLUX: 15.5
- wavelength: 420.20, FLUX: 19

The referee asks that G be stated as 423.00 nm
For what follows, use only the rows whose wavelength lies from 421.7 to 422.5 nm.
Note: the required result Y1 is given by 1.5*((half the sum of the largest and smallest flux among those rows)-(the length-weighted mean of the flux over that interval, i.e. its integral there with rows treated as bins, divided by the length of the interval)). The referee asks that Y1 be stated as 0.26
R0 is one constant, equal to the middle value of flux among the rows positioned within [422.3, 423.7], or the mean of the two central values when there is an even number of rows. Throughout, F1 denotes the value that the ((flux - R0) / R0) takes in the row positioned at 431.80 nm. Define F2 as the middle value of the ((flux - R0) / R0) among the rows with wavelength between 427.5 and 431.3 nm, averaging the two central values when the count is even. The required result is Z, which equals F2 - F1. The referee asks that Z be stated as -0.04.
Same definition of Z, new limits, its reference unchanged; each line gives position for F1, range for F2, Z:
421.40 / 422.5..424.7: 0.07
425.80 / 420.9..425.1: 0.16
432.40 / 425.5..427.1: -0.07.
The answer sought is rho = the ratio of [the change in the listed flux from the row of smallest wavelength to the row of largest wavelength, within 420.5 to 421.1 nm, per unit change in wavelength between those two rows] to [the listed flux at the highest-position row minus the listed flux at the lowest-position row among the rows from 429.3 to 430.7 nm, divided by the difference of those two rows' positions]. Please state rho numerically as 0.4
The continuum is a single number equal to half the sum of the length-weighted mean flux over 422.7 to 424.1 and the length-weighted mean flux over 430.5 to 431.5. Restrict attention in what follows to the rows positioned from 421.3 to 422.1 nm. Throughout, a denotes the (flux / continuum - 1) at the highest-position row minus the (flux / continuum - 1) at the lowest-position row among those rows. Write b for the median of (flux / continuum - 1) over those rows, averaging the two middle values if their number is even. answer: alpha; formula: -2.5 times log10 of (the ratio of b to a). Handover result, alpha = 0.55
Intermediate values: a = 0.168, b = 0.101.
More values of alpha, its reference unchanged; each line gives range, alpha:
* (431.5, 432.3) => 2.79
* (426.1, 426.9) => 1.31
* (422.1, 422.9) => -0.53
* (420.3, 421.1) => 1.07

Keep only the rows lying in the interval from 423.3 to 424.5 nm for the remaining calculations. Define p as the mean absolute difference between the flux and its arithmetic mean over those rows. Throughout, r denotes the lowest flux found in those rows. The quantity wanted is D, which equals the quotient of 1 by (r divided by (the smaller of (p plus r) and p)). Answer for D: 0.049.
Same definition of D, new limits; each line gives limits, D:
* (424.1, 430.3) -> 0.161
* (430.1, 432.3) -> 0.101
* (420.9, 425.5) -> 0.074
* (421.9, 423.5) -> 0.059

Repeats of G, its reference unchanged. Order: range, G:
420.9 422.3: 421.20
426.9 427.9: 427.80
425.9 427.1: 426.20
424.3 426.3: 426.20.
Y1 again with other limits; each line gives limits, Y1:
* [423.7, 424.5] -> -0.71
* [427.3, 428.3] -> -0.12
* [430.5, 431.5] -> 0.60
